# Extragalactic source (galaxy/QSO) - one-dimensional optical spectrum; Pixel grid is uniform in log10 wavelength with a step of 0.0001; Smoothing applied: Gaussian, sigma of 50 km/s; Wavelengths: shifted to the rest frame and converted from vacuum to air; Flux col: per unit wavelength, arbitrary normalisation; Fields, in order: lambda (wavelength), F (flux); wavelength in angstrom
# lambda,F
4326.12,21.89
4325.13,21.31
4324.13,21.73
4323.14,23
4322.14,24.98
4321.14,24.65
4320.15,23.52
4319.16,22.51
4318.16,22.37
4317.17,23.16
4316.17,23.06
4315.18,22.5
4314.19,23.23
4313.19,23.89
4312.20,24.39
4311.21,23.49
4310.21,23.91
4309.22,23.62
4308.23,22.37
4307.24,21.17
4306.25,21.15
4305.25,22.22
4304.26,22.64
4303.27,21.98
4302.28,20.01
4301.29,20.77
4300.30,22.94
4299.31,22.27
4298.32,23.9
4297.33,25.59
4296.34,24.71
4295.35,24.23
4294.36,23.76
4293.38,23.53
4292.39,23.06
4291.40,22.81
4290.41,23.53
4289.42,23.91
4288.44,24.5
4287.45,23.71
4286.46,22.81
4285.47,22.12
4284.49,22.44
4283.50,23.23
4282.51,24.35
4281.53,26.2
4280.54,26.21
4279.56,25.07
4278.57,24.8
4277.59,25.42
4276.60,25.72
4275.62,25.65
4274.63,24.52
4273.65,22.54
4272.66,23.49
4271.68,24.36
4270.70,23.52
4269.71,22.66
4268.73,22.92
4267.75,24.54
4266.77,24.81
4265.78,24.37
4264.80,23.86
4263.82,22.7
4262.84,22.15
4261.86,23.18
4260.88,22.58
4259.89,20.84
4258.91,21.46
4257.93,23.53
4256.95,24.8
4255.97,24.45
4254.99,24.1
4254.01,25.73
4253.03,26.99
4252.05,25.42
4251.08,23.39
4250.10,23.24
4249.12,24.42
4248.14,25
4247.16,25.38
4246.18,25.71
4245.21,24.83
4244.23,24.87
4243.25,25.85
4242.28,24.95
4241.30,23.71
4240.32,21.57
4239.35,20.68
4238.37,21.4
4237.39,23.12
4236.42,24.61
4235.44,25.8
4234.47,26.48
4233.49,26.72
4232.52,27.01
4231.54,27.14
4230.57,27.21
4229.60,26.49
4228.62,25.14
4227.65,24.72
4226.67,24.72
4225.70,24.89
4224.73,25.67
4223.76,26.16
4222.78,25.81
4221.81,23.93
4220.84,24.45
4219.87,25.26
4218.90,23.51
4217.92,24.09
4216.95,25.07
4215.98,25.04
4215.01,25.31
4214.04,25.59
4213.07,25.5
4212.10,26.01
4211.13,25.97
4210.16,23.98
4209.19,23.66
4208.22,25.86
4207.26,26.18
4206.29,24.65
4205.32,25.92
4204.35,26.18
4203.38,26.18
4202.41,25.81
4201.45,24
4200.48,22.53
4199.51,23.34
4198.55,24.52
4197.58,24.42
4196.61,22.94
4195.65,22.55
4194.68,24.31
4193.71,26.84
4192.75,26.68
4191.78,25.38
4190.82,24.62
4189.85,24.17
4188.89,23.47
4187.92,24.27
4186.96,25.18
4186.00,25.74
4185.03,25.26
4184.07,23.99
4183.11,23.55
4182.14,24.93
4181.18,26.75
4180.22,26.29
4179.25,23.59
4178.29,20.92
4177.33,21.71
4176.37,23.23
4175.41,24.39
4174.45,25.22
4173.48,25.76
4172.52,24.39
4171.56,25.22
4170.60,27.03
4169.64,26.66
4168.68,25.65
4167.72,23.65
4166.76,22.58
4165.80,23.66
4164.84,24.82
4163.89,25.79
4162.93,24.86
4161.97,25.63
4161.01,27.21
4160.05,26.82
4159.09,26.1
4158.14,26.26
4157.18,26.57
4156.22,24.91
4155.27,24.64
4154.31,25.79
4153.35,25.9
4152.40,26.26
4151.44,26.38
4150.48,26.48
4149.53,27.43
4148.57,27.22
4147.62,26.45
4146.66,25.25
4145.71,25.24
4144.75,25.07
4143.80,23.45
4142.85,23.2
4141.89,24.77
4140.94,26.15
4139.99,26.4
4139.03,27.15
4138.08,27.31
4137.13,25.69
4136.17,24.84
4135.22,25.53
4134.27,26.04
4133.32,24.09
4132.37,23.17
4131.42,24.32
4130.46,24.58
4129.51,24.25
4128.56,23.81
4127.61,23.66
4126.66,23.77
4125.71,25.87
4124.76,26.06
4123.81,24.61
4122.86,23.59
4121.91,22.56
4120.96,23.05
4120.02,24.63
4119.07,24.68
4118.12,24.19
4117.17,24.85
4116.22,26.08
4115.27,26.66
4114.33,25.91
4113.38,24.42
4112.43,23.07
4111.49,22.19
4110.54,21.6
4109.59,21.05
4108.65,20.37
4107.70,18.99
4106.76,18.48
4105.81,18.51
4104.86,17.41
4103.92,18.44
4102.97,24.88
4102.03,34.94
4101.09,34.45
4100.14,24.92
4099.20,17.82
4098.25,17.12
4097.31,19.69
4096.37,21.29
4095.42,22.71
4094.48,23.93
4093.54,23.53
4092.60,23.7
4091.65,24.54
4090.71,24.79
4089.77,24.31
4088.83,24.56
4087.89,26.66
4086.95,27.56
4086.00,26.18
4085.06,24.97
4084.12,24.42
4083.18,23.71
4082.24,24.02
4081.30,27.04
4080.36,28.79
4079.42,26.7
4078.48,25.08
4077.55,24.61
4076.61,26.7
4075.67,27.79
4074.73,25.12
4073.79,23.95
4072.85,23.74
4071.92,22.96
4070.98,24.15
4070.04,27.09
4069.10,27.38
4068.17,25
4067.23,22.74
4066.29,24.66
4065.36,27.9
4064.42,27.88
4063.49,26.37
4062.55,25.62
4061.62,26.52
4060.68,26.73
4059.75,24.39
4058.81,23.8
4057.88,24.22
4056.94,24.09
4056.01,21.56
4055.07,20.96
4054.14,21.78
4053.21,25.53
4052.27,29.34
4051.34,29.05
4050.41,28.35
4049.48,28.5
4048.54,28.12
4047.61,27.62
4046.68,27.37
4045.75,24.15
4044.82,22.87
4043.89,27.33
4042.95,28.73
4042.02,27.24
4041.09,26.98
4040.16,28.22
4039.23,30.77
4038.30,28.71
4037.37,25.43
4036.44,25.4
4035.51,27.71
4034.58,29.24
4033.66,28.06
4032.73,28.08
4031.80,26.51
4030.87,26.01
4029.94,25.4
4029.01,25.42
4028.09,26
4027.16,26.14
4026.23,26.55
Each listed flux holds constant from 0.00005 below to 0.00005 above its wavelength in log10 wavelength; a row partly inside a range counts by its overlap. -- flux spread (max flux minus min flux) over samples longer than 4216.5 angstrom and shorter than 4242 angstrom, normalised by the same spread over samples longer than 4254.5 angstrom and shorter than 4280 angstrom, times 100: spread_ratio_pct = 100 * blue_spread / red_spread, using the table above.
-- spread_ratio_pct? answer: 134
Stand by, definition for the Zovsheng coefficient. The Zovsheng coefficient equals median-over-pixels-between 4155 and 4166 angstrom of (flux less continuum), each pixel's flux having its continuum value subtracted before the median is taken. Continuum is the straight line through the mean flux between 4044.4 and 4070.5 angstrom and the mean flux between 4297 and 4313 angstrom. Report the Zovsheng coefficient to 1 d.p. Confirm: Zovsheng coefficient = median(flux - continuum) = 1.3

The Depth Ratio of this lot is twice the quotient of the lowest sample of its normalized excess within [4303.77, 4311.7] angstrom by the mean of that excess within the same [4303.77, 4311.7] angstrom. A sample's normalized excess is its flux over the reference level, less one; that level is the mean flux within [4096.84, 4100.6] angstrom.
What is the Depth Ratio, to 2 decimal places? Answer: 0.94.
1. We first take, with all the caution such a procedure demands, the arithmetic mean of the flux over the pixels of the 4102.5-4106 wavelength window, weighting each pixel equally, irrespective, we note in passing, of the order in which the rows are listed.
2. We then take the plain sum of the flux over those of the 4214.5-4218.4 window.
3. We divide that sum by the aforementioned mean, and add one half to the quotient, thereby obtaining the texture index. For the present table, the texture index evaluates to 5.5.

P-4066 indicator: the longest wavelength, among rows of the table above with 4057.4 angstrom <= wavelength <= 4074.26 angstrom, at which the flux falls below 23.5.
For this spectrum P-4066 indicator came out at 4071.92 angstrom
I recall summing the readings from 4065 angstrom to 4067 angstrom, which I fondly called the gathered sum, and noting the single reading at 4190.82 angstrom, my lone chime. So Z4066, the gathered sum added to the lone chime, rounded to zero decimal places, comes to 77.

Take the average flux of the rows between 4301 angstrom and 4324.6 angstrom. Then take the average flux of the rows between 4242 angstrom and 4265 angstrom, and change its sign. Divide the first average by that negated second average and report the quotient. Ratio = -0.94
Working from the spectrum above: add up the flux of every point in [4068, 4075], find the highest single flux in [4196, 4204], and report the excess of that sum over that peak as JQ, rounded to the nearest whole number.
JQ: 173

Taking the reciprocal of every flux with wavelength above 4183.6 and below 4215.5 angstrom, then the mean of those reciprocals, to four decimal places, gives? 0.0403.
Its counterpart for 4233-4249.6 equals 0.0412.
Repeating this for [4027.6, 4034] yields 0.0378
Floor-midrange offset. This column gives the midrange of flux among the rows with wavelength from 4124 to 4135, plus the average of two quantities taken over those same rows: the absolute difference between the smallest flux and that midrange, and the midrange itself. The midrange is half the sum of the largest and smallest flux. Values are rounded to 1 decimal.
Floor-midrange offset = 37.6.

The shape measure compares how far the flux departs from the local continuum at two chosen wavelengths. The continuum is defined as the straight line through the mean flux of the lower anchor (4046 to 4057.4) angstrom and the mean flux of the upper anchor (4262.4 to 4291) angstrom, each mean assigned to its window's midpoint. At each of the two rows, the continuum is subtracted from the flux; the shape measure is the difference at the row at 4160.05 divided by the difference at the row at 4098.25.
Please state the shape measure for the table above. -0.21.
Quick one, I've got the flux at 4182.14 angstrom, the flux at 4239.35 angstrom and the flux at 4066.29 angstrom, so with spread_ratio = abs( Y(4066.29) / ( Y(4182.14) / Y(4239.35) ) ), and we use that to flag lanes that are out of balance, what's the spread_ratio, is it 20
